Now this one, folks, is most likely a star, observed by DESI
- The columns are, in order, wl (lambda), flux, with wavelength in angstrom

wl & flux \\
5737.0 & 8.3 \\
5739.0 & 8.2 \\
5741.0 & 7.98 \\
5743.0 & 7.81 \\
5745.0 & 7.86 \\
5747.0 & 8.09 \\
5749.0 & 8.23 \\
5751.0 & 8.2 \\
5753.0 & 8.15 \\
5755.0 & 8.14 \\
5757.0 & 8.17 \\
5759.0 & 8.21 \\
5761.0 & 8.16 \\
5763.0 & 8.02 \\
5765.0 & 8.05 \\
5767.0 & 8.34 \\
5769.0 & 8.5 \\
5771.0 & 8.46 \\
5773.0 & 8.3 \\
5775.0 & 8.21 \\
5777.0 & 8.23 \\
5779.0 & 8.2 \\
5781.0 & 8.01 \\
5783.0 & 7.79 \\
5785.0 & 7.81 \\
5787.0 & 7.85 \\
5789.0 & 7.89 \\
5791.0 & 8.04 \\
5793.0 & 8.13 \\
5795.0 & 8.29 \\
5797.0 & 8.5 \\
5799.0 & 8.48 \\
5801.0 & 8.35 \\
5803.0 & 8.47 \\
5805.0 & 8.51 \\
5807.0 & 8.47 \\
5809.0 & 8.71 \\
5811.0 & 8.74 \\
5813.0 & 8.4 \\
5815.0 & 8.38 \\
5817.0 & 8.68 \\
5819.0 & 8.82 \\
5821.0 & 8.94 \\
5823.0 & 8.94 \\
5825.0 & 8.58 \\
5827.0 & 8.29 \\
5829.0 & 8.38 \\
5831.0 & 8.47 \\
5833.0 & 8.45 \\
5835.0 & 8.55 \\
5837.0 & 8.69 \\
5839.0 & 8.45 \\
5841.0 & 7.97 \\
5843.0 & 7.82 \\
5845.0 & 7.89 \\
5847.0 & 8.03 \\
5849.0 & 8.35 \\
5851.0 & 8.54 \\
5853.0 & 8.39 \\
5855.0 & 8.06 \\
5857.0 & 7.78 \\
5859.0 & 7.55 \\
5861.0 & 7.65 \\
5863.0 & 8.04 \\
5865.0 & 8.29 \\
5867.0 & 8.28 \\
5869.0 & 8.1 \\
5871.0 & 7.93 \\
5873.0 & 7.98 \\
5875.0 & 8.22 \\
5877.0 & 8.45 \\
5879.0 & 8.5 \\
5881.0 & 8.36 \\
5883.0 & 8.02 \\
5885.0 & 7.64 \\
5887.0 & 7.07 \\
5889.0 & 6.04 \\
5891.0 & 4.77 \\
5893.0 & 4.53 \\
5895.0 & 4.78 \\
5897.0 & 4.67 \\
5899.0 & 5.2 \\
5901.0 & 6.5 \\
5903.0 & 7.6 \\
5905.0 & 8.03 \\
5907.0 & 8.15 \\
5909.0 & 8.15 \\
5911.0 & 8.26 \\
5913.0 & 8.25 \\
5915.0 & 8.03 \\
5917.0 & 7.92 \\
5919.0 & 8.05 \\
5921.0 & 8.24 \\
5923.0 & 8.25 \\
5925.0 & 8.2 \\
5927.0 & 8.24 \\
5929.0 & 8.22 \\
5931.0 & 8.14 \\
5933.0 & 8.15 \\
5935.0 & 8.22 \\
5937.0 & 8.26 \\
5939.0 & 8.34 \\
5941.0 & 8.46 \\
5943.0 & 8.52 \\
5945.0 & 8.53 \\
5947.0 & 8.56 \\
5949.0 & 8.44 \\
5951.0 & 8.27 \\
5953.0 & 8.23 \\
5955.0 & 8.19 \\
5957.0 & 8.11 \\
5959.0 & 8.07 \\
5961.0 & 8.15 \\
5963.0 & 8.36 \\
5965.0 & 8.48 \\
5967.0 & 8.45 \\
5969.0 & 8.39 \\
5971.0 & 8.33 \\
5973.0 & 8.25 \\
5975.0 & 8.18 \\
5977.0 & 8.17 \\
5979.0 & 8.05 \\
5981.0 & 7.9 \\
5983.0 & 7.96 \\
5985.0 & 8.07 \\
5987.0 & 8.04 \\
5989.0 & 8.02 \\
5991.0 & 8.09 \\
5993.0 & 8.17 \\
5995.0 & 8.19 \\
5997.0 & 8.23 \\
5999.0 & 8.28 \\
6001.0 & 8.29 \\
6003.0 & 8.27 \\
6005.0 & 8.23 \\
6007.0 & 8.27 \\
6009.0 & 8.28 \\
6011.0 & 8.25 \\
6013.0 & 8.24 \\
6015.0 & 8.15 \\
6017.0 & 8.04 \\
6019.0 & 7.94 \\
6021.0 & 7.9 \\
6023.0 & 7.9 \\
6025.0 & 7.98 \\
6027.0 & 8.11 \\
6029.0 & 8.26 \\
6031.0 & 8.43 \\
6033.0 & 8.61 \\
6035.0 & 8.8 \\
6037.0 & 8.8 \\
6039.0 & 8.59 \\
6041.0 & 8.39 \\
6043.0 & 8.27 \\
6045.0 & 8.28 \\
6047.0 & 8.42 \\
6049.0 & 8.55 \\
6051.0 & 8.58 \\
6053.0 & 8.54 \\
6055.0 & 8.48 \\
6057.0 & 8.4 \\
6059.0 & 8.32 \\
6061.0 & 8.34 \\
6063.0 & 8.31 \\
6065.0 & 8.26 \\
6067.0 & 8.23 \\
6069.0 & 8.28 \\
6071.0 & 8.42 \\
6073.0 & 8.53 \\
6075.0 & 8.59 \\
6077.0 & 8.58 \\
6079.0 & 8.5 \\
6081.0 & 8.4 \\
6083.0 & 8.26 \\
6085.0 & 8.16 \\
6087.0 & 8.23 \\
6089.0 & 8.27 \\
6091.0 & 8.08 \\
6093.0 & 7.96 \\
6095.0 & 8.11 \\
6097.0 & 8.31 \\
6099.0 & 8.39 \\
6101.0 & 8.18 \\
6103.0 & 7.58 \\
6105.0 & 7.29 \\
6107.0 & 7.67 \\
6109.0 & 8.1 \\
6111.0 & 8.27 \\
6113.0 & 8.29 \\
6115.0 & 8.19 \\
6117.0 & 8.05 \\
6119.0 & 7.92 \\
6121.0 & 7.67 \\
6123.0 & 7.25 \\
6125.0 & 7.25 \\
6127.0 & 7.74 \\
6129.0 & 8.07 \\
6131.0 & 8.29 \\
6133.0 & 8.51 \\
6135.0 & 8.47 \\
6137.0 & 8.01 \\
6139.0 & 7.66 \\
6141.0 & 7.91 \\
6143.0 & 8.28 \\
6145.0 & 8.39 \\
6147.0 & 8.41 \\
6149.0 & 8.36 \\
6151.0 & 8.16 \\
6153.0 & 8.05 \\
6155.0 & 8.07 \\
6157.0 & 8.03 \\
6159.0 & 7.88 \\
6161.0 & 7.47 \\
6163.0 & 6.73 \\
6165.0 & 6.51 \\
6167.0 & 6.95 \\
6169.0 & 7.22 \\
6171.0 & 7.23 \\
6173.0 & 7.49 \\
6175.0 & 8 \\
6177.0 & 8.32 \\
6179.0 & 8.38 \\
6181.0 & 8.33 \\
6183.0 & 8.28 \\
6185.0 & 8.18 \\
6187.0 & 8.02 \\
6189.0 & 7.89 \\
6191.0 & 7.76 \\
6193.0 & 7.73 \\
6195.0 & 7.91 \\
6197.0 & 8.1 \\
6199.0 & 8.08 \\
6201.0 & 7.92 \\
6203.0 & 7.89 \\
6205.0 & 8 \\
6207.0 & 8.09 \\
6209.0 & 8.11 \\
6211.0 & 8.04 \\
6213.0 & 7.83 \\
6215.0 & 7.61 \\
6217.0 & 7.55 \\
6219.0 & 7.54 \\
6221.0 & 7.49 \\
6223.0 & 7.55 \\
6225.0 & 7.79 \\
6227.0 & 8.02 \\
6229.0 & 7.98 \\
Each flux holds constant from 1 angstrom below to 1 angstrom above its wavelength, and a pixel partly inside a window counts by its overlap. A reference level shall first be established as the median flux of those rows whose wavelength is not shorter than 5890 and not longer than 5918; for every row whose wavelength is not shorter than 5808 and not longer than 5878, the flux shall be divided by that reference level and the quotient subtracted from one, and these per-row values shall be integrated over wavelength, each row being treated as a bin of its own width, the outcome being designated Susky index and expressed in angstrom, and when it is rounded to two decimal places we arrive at -4.95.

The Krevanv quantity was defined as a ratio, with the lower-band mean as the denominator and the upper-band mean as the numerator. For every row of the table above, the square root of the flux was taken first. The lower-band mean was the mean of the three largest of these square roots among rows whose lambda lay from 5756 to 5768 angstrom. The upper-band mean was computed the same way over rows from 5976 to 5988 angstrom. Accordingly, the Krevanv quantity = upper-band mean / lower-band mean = 0.99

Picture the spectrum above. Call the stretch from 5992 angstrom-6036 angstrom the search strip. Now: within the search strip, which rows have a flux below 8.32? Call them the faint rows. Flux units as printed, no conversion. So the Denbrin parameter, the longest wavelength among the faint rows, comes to 6029.0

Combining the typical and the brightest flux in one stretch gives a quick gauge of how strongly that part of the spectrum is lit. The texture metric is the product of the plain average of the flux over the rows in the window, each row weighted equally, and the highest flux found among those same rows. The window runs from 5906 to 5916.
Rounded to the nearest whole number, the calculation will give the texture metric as 67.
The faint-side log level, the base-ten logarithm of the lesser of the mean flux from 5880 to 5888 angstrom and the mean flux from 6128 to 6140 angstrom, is 0.891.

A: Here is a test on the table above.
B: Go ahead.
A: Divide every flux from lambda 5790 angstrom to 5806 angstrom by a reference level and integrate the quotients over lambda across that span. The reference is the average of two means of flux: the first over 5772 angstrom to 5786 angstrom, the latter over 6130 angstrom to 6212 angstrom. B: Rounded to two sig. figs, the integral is 17 angstrom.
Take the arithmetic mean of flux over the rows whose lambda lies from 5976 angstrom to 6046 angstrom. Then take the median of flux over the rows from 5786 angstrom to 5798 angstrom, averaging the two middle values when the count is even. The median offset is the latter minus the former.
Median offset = -0.13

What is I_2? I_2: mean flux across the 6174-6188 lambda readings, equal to 8.22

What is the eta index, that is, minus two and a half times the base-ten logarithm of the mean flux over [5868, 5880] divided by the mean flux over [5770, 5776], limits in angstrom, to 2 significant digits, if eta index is 0.017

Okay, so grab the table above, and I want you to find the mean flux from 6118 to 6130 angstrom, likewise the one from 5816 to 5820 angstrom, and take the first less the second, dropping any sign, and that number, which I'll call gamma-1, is 1.1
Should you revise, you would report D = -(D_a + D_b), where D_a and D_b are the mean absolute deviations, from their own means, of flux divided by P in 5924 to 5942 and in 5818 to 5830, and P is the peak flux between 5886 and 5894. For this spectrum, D -0.044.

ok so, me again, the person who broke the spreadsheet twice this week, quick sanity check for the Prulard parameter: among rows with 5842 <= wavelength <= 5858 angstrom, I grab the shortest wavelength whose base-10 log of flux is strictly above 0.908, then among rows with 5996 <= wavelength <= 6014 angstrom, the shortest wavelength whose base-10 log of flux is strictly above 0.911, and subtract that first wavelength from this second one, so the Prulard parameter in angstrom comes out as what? 148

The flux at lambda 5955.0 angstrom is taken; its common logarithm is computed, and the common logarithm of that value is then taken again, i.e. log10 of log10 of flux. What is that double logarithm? -0.039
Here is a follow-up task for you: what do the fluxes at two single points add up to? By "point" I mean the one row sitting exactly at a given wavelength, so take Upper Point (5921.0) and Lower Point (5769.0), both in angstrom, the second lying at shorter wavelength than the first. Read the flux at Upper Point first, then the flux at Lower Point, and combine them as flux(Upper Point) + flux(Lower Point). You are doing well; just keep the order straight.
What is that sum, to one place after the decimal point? 16.7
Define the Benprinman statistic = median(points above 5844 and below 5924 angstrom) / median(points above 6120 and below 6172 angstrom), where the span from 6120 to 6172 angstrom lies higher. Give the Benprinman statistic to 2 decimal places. 1.01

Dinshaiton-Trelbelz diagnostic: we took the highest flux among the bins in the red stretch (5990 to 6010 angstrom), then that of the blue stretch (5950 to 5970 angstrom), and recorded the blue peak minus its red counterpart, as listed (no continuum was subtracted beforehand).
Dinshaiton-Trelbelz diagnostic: 0.19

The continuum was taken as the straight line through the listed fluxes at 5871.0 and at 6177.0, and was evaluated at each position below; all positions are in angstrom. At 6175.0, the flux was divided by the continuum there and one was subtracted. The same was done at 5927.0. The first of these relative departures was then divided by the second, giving -1.3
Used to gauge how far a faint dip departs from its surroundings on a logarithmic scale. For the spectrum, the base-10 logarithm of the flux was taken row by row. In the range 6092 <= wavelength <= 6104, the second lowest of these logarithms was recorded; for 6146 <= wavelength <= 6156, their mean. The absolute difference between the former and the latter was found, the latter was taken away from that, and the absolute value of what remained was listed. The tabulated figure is 0.901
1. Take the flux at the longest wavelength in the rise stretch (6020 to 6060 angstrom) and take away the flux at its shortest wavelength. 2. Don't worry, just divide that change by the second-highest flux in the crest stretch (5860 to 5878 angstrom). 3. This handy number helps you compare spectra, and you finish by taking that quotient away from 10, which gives 9.9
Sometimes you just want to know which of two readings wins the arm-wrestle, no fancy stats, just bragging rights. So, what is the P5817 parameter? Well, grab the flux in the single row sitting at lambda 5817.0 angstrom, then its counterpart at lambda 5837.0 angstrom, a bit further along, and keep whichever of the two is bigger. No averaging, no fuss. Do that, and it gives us 8.69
